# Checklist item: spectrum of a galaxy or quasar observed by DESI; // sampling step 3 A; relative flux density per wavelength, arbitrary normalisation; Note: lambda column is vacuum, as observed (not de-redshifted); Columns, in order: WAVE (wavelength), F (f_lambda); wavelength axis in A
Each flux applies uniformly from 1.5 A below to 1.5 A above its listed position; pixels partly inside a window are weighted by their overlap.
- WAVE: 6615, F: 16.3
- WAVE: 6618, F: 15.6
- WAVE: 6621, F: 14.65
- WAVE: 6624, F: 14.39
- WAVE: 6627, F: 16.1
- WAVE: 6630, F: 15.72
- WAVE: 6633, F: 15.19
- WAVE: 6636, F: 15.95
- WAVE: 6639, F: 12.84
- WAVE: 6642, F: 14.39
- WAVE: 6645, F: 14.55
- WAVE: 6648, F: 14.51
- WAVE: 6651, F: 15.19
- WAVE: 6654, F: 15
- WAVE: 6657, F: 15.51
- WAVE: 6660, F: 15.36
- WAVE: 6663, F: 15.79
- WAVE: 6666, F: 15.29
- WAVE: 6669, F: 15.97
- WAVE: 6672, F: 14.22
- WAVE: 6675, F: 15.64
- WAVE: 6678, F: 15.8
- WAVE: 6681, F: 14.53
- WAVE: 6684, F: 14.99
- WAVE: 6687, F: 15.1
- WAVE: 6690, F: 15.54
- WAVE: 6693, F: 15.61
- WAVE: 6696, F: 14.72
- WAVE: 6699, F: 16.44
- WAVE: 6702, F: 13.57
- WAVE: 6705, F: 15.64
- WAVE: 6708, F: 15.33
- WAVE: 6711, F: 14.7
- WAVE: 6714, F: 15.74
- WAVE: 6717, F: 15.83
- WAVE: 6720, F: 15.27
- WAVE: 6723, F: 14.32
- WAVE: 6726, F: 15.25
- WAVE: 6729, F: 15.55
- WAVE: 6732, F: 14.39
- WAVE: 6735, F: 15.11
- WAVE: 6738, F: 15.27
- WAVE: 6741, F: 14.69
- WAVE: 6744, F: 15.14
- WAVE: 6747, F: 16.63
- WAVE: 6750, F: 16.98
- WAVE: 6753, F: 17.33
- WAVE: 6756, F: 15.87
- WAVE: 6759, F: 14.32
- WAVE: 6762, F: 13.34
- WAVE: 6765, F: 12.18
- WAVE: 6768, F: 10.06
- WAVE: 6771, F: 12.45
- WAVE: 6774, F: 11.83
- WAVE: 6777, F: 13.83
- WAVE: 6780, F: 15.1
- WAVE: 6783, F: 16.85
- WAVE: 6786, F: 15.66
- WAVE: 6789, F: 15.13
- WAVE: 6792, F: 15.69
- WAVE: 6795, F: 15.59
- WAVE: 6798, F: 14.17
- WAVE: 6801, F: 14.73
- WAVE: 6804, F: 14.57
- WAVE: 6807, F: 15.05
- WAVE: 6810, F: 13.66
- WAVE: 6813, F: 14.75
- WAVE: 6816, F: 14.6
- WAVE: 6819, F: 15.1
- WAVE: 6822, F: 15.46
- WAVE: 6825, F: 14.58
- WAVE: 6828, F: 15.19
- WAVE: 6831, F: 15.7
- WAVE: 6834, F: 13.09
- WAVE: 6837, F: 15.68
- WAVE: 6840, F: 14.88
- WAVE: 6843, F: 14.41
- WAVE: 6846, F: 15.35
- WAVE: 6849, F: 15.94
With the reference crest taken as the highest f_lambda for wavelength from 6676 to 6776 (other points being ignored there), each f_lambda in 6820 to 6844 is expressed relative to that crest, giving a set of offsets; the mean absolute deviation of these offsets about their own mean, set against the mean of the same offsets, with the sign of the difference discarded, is 3.1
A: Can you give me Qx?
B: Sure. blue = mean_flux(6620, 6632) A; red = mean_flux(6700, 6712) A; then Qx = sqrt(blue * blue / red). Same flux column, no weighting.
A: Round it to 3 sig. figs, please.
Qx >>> 3.95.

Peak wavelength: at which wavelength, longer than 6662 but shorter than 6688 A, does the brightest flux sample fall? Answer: 6669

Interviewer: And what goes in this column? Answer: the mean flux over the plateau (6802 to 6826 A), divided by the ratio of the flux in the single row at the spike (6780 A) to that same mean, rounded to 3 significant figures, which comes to 14.4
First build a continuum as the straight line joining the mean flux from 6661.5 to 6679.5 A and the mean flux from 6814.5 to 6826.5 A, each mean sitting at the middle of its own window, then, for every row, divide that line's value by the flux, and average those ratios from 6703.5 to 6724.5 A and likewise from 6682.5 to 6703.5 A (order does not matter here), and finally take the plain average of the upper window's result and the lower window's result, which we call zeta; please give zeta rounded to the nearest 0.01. 1.01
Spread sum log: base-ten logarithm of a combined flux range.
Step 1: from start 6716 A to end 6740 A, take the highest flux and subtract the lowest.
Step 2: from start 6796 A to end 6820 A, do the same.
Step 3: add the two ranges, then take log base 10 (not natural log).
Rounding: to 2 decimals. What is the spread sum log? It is 0.47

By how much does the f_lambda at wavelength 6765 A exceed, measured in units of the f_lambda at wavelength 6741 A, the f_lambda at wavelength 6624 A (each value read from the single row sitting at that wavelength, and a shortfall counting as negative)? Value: -0.15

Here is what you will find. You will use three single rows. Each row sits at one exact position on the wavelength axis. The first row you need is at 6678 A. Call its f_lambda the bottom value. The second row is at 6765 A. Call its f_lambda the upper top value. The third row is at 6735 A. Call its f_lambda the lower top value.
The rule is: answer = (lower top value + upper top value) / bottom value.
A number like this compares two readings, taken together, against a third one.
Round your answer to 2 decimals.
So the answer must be 1.73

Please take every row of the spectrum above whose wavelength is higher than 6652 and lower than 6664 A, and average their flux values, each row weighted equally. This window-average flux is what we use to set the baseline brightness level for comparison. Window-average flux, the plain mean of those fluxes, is 15.4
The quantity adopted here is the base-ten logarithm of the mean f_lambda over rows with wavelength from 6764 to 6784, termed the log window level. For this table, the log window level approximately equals 1.12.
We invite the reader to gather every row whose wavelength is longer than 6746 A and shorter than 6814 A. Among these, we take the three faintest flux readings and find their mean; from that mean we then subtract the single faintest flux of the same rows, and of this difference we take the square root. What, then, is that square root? 1.1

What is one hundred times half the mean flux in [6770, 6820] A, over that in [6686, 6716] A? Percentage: 48.0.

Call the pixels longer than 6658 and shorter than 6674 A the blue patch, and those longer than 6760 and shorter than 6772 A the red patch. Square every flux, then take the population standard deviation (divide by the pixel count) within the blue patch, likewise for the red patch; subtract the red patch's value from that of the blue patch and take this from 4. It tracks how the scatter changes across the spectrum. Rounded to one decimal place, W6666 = 13.5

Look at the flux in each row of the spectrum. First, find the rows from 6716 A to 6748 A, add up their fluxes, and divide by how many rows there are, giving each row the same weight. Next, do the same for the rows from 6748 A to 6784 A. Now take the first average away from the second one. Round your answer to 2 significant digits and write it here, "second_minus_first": -1.0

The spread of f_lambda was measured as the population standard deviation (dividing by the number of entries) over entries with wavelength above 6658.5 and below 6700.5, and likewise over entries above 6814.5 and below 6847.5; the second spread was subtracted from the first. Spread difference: -0.13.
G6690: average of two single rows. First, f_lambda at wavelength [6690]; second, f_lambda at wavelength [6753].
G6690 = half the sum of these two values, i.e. 16.4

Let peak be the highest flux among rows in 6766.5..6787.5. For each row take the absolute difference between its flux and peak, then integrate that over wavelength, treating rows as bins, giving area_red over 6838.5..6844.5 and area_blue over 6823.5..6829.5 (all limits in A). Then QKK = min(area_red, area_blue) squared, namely 139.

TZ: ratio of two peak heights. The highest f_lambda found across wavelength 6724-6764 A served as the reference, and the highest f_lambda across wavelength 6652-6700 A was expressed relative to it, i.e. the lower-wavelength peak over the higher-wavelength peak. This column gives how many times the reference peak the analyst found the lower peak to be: 0.95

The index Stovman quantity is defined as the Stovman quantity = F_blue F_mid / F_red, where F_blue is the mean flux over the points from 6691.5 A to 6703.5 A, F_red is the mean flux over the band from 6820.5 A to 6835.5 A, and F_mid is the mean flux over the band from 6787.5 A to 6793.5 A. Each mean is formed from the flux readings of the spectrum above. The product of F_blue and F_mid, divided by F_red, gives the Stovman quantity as 16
